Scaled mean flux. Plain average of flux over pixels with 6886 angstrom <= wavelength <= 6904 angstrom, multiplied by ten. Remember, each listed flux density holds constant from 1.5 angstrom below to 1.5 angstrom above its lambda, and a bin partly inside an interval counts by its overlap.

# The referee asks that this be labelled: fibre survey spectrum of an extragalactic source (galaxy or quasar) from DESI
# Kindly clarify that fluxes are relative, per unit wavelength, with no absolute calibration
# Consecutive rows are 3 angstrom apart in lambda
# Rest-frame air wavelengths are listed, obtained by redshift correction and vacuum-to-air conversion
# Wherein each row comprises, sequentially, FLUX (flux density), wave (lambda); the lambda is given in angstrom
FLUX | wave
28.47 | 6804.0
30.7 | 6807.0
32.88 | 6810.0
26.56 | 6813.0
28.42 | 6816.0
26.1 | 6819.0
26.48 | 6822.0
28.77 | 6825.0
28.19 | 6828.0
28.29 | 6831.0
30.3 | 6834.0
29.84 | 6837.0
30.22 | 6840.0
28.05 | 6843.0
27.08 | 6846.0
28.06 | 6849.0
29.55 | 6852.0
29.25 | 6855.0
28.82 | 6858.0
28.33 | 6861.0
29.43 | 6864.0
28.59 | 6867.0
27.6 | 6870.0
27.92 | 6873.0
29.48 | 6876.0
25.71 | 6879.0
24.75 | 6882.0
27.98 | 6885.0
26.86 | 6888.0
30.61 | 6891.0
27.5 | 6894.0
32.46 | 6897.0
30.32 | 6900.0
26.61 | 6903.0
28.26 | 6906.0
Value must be 291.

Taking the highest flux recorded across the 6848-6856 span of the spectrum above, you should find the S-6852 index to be 29.55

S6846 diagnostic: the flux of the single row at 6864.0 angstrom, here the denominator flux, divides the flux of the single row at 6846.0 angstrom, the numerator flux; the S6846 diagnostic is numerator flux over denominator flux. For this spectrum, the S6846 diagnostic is 0.92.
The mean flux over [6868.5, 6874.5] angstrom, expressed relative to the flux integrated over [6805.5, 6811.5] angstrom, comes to 0.15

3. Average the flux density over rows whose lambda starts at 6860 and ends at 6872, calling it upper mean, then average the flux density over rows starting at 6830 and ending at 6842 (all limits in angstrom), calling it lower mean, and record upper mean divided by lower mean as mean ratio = 0.96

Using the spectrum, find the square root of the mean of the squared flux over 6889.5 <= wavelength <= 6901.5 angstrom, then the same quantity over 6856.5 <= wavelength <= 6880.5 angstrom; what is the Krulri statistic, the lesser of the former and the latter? 28.3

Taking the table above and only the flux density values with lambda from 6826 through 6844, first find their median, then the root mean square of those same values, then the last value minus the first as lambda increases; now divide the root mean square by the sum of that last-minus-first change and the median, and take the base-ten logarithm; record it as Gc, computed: 0.00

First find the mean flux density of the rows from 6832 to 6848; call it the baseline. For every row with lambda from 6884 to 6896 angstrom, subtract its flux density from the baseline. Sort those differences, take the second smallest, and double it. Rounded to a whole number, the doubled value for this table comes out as 2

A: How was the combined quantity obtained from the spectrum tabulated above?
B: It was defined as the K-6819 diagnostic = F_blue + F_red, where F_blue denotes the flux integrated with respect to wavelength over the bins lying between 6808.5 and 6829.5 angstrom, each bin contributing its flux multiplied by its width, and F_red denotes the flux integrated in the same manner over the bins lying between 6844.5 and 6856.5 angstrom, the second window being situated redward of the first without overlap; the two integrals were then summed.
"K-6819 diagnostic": 934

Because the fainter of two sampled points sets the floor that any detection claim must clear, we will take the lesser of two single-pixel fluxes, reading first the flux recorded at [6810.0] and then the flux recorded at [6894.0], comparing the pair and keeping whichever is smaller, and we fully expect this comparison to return 27.5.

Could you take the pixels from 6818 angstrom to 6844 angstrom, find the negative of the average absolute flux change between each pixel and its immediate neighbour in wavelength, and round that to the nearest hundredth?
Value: -1.05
